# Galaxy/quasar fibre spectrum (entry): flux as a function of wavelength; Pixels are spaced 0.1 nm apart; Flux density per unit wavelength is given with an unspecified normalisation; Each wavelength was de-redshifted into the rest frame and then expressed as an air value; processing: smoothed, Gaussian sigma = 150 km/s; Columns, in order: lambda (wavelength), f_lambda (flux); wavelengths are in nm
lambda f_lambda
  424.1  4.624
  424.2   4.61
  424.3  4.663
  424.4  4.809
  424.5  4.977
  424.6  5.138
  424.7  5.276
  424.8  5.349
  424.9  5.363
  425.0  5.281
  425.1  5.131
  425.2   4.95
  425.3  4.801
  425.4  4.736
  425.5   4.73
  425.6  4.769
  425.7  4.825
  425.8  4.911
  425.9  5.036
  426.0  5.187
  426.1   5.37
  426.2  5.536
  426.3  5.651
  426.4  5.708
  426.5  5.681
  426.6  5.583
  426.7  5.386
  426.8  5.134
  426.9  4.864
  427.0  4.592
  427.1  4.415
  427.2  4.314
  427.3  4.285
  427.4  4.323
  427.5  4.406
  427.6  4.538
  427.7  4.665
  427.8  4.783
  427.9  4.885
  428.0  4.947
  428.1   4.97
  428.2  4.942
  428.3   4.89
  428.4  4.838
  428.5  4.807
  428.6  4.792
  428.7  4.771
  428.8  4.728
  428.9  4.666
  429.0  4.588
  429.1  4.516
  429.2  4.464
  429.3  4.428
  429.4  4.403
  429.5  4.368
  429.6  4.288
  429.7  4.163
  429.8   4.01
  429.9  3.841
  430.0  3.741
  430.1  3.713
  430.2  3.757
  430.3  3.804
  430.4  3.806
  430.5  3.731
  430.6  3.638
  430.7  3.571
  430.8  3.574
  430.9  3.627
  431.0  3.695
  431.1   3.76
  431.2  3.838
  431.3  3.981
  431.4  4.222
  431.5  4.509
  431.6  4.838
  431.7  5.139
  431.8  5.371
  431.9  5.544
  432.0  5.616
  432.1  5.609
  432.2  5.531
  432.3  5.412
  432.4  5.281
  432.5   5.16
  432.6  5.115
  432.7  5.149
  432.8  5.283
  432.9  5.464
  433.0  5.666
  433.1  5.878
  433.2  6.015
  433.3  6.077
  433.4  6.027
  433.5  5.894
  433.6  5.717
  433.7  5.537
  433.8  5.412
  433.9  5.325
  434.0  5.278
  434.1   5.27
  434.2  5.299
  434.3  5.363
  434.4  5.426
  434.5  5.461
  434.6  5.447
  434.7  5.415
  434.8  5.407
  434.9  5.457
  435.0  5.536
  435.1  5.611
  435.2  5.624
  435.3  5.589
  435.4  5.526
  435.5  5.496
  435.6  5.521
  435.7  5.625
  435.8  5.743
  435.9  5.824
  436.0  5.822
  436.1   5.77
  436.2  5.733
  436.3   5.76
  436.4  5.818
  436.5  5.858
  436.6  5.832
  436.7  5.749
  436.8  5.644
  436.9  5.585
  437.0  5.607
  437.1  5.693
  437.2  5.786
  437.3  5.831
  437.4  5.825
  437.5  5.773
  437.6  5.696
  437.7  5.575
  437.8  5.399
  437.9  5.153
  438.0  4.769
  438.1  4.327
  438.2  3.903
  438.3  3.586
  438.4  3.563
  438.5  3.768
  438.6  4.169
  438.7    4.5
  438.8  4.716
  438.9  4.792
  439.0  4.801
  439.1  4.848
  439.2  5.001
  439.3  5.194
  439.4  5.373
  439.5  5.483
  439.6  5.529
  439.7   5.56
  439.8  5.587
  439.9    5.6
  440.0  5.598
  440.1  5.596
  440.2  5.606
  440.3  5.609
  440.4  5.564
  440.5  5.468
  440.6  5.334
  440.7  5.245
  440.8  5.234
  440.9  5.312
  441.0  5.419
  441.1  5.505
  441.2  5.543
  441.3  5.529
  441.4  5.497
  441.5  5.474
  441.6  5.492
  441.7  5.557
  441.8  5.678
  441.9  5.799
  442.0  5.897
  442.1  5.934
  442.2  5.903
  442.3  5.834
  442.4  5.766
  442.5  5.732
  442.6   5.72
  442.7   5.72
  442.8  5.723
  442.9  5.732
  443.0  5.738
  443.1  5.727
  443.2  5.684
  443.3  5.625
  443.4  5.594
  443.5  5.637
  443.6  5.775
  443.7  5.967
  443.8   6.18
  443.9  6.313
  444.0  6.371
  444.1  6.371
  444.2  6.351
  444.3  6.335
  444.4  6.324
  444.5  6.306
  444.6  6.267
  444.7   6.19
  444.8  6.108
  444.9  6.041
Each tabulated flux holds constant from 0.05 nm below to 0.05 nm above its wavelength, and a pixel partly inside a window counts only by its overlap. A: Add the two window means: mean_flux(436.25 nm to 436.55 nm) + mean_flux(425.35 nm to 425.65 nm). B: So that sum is 10.6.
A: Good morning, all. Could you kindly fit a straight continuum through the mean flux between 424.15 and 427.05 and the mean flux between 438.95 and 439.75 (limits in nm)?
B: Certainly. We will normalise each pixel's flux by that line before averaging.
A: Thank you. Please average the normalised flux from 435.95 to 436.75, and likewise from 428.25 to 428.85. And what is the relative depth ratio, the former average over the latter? 1.19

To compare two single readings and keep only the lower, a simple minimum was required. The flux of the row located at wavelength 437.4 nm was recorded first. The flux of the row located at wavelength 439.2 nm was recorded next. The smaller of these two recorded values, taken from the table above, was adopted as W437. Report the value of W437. 5.0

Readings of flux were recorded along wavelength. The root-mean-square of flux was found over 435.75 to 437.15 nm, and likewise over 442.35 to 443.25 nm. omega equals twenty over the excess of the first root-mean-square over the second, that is 1039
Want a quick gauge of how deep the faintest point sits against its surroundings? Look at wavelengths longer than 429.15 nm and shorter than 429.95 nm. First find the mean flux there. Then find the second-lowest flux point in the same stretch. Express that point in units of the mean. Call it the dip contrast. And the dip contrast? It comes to 0.94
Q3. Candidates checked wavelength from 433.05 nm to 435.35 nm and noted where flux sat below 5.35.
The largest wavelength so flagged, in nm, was 434.2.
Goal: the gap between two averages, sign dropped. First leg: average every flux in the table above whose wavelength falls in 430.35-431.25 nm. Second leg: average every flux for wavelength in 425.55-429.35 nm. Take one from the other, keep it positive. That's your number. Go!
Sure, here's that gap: 1.2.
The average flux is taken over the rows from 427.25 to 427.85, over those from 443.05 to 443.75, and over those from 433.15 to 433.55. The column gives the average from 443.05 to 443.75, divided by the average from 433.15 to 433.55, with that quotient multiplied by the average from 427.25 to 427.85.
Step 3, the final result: 4.3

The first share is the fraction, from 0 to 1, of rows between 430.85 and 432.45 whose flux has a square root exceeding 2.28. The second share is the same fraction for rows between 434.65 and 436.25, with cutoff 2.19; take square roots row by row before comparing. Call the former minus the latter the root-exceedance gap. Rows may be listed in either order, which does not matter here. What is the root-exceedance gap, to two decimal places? -0.56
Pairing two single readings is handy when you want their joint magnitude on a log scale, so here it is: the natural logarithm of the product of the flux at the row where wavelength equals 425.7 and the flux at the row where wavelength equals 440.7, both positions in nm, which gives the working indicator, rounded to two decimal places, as 3.23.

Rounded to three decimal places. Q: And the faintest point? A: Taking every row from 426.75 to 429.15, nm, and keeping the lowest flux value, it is 4.285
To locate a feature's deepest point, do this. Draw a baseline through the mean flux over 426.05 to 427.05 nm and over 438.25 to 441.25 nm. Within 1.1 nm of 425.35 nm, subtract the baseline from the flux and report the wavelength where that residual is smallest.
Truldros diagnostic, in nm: 424.3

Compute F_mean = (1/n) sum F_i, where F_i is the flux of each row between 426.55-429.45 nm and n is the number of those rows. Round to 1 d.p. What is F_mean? 4.7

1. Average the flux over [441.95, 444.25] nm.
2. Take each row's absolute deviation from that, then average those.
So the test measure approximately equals 0.20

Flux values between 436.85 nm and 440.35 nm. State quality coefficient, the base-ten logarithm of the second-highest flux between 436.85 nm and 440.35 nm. 0.77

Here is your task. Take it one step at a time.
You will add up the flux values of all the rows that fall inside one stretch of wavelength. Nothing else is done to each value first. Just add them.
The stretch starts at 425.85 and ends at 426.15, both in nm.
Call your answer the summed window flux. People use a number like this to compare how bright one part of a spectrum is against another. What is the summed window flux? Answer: 15.6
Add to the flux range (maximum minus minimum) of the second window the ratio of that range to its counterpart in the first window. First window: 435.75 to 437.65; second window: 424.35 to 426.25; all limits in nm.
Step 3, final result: 3.8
